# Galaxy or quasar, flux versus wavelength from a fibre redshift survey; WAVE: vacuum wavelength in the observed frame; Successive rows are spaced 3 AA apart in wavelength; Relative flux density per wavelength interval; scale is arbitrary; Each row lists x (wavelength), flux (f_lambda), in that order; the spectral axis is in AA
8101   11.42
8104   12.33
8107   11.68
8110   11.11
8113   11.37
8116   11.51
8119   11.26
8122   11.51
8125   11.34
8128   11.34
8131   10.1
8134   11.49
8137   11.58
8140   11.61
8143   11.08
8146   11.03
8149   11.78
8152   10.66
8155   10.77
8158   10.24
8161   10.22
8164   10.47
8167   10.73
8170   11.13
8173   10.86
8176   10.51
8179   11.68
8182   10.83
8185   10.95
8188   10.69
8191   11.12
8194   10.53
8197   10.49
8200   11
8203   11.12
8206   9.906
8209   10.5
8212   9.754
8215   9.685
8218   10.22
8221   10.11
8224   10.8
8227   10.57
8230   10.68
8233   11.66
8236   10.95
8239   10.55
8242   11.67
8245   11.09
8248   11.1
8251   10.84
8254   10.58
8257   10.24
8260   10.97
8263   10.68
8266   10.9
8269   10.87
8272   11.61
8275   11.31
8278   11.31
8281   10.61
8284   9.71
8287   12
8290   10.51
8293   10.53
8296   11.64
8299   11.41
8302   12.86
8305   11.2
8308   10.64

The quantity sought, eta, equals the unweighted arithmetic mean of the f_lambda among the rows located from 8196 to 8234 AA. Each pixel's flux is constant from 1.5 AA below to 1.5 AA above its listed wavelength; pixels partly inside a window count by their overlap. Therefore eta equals 10.5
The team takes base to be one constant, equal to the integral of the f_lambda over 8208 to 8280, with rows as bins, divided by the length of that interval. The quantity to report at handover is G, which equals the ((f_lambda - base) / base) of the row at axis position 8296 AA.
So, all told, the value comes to 0.080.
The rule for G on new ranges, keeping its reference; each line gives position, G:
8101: 0.060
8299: 0.059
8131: -0.063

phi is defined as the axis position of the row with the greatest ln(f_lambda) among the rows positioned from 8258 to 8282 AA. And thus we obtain 8272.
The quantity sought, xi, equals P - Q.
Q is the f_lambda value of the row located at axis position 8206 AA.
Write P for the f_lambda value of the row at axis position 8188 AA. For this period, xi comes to 0.8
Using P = 10.69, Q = 9.906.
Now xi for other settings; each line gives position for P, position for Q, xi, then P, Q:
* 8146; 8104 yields -1.3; 11.03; 12.33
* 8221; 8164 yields -0.4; 10.11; 10.47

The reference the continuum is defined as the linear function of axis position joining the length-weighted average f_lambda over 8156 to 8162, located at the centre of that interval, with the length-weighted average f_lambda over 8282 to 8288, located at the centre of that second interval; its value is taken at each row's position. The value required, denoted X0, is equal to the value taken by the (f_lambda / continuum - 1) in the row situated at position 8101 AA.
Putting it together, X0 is 0.135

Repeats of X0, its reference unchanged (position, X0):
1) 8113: 0.125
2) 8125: 0.117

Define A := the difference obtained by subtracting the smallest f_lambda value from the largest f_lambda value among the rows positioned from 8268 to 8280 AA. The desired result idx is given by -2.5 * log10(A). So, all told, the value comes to 0.3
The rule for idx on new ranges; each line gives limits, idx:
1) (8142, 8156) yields -0.1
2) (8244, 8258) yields 0.2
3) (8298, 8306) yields -0.6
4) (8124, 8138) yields -0.4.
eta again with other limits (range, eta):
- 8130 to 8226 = 10.7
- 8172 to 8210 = 10.8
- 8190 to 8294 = 10.7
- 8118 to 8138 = 11.2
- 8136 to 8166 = 10.9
